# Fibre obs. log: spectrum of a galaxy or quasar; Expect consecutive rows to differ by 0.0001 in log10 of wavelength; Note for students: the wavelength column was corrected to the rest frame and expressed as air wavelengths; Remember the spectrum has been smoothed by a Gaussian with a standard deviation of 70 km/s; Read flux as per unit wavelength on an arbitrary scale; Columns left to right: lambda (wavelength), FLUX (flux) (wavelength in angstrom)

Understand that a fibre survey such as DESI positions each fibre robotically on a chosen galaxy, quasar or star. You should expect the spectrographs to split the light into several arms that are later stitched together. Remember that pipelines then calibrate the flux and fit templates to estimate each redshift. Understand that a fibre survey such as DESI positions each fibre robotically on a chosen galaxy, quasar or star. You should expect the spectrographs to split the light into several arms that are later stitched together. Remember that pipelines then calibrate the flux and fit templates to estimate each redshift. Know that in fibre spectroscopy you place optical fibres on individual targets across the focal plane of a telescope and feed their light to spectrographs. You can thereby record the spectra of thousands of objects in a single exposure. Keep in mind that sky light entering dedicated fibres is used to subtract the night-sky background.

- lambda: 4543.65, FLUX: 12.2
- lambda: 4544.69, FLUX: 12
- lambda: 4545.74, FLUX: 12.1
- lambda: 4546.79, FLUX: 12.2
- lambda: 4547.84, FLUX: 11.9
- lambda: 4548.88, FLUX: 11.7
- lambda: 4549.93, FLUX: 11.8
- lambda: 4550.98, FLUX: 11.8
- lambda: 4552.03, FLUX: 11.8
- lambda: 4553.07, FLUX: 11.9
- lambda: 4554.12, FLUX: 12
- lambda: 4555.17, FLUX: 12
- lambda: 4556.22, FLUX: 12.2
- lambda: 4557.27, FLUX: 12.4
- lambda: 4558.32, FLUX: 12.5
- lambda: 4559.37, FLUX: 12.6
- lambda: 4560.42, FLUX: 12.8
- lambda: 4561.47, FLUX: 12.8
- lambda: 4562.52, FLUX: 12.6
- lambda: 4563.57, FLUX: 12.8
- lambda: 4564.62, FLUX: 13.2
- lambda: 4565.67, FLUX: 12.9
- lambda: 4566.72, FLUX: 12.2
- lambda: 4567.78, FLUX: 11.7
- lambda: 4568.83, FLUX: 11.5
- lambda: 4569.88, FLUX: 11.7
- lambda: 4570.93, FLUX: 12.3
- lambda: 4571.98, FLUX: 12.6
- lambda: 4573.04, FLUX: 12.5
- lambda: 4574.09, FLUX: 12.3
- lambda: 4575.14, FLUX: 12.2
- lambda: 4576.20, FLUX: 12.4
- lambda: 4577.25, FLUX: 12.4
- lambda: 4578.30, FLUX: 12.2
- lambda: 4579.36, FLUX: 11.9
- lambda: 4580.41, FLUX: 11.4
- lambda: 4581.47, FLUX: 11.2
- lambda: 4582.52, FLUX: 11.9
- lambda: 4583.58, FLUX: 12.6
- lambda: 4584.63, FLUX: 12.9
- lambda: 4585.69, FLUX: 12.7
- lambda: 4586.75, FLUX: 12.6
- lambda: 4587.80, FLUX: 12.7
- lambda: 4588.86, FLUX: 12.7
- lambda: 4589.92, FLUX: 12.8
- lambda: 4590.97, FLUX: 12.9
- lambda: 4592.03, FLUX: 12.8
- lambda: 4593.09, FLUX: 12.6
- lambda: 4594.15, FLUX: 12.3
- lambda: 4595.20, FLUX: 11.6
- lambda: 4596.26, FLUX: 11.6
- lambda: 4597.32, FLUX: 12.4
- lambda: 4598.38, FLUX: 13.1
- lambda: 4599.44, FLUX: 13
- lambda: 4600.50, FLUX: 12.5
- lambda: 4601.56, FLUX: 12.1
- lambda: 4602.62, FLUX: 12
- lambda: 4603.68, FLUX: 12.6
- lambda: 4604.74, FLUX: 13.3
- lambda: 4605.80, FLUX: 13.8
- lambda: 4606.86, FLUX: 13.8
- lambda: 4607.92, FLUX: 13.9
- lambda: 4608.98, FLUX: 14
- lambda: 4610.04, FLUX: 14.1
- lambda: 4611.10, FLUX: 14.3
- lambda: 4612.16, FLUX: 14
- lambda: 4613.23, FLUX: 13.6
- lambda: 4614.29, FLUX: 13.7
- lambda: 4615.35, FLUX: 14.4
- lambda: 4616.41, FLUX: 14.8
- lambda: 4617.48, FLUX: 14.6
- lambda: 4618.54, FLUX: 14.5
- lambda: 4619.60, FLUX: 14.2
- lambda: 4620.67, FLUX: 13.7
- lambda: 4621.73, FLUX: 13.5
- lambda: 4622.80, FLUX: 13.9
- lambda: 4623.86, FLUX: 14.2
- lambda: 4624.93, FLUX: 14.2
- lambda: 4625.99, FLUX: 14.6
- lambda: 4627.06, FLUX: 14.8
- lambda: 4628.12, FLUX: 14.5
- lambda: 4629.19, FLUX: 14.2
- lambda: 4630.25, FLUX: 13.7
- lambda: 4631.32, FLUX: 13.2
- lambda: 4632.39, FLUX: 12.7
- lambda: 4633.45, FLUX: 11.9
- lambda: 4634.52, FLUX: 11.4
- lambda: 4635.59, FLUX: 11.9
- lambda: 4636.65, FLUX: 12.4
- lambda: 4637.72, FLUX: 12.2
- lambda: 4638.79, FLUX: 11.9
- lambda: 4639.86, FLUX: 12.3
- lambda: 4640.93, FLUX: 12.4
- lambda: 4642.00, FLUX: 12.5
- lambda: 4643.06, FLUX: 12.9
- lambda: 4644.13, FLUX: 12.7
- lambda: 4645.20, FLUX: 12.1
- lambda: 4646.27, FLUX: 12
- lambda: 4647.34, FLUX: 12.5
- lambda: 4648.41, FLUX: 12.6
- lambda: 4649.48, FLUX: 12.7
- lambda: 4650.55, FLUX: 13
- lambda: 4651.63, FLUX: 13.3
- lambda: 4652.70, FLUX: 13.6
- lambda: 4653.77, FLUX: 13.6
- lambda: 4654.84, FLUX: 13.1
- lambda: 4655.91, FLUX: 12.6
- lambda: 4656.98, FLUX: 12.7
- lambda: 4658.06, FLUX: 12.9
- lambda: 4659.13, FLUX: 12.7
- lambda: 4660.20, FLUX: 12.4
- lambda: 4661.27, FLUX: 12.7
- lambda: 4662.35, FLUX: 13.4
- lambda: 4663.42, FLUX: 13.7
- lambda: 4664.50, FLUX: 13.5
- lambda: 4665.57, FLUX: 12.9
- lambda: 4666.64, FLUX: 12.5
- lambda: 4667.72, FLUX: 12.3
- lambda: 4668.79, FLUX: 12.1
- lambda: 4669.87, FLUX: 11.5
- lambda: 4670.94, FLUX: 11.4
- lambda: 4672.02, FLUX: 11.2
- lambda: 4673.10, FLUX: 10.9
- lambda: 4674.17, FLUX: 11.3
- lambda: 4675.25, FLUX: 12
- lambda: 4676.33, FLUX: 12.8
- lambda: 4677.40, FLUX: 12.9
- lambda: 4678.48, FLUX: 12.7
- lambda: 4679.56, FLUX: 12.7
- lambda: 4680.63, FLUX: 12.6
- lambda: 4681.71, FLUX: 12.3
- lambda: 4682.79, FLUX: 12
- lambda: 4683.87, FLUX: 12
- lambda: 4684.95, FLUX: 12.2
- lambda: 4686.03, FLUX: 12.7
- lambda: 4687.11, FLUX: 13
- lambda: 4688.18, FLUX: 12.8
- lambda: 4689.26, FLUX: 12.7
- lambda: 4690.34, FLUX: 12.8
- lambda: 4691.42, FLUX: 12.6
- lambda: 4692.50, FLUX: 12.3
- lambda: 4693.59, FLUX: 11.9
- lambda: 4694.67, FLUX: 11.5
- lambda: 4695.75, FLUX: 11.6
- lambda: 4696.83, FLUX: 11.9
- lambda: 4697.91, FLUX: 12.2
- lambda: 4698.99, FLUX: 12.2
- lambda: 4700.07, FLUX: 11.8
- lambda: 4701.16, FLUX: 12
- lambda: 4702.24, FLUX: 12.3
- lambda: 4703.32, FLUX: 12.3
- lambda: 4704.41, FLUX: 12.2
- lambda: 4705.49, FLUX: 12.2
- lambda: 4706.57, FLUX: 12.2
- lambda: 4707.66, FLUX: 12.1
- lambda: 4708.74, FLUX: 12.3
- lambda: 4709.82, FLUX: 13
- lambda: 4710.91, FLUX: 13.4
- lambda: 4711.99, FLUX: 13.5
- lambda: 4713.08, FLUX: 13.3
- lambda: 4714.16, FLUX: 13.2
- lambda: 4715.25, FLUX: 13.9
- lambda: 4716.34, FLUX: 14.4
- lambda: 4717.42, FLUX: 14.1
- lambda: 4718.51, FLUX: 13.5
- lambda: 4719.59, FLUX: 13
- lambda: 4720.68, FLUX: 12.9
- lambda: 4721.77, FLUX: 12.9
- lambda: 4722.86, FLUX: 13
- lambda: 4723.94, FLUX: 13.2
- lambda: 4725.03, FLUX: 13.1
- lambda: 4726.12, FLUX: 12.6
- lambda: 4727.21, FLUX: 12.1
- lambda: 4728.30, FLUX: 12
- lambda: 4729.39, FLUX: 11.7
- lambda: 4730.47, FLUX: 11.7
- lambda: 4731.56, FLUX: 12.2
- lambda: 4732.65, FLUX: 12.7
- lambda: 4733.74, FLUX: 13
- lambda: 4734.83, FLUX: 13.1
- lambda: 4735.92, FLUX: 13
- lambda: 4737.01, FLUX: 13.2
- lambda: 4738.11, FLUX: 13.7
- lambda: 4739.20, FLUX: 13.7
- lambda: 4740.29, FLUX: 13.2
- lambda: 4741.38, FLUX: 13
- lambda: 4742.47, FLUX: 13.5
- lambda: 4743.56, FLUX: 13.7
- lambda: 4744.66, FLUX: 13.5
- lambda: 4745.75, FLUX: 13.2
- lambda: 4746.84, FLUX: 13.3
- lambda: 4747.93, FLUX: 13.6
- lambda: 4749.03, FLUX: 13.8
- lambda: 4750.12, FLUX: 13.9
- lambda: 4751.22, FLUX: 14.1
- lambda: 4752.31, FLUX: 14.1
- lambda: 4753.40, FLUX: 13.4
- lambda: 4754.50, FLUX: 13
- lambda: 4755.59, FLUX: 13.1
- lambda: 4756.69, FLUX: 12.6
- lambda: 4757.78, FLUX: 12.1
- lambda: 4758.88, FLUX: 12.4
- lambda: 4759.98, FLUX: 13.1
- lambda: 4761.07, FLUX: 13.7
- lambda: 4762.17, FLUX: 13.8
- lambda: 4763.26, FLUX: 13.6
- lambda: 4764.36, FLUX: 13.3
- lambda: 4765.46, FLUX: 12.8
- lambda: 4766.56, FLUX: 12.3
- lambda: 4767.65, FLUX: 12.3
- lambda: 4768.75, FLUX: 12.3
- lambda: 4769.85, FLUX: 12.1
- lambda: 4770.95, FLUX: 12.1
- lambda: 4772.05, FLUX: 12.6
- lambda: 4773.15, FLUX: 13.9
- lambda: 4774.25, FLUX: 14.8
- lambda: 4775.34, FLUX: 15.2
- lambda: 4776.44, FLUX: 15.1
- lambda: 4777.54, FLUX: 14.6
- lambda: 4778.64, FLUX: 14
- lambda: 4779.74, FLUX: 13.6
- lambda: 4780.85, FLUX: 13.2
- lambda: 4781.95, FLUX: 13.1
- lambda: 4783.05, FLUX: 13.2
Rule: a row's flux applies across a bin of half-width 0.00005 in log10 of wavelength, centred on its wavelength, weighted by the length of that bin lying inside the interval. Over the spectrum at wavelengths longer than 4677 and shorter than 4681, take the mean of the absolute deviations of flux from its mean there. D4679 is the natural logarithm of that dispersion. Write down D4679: -2.4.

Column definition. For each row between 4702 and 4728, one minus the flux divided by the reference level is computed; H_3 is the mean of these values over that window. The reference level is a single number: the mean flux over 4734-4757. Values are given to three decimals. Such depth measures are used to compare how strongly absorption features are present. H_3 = 0.035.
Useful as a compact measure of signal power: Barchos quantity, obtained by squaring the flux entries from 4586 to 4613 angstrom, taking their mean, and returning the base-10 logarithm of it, 2.23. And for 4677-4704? 2.18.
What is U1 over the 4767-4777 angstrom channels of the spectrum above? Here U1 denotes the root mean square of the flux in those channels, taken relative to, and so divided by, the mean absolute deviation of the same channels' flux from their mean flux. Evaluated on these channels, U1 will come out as 11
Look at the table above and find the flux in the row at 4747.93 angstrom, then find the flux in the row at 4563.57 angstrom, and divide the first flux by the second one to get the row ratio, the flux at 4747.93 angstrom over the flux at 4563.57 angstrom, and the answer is 1.06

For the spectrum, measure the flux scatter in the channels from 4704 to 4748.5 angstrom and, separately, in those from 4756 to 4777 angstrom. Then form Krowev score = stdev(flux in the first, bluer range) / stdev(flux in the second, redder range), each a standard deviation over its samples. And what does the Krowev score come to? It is 0.6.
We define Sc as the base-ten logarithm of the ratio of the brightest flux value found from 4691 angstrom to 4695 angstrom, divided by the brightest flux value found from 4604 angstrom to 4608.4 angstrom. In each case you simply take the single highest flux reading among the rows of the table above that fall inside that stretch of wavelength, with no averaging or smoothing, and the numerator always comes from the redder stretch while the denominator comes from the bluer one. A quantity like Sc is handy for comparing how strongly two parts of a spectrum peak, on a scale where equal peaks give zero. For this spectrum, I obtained -0.04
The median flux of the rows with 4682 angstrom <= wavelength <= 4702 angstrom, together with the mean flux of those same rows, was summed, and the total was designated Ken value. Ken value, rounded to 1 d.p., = 24.4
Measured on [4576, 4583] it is 23.8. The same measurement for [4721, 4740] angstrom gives 25.8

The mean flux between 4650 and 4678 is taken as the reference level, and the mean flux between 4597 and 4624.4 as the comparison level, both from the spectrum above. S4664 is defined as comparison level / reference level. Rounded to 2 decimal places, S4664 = 1.08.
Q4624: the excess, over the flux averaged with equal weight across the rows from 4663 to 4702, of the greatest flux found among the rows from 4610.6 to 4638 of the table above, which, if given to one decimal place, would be 2.5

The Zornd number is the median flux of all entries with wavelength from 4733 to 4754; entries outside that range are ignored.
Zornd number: 13.5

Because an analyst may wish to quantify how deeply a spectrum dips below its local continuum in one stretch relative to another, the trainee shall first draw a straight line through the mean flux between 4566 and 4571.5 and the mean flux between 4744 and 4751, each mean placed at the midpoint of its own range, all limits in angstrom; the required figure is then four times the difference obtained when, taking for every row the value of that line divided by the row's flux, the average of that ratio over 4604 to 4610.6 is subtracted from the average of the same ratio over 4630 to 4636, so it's 0.5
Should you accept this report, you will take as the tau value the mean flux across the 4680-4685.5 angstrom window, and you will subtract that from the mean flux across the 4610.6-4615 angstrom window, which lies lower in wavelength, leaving 1.7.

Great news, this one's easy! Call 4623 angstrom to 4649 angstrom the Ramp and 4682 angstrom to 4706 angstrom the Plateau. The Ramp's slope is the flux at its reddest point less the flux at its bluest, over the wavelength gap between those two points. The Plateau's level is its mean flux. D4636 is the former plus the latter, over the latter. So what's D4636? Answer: 0.99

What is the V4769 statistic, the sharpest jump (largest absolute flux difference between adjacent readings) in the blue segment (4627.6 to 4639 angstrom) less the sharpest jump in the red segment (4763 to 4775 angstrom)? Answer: -0.5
